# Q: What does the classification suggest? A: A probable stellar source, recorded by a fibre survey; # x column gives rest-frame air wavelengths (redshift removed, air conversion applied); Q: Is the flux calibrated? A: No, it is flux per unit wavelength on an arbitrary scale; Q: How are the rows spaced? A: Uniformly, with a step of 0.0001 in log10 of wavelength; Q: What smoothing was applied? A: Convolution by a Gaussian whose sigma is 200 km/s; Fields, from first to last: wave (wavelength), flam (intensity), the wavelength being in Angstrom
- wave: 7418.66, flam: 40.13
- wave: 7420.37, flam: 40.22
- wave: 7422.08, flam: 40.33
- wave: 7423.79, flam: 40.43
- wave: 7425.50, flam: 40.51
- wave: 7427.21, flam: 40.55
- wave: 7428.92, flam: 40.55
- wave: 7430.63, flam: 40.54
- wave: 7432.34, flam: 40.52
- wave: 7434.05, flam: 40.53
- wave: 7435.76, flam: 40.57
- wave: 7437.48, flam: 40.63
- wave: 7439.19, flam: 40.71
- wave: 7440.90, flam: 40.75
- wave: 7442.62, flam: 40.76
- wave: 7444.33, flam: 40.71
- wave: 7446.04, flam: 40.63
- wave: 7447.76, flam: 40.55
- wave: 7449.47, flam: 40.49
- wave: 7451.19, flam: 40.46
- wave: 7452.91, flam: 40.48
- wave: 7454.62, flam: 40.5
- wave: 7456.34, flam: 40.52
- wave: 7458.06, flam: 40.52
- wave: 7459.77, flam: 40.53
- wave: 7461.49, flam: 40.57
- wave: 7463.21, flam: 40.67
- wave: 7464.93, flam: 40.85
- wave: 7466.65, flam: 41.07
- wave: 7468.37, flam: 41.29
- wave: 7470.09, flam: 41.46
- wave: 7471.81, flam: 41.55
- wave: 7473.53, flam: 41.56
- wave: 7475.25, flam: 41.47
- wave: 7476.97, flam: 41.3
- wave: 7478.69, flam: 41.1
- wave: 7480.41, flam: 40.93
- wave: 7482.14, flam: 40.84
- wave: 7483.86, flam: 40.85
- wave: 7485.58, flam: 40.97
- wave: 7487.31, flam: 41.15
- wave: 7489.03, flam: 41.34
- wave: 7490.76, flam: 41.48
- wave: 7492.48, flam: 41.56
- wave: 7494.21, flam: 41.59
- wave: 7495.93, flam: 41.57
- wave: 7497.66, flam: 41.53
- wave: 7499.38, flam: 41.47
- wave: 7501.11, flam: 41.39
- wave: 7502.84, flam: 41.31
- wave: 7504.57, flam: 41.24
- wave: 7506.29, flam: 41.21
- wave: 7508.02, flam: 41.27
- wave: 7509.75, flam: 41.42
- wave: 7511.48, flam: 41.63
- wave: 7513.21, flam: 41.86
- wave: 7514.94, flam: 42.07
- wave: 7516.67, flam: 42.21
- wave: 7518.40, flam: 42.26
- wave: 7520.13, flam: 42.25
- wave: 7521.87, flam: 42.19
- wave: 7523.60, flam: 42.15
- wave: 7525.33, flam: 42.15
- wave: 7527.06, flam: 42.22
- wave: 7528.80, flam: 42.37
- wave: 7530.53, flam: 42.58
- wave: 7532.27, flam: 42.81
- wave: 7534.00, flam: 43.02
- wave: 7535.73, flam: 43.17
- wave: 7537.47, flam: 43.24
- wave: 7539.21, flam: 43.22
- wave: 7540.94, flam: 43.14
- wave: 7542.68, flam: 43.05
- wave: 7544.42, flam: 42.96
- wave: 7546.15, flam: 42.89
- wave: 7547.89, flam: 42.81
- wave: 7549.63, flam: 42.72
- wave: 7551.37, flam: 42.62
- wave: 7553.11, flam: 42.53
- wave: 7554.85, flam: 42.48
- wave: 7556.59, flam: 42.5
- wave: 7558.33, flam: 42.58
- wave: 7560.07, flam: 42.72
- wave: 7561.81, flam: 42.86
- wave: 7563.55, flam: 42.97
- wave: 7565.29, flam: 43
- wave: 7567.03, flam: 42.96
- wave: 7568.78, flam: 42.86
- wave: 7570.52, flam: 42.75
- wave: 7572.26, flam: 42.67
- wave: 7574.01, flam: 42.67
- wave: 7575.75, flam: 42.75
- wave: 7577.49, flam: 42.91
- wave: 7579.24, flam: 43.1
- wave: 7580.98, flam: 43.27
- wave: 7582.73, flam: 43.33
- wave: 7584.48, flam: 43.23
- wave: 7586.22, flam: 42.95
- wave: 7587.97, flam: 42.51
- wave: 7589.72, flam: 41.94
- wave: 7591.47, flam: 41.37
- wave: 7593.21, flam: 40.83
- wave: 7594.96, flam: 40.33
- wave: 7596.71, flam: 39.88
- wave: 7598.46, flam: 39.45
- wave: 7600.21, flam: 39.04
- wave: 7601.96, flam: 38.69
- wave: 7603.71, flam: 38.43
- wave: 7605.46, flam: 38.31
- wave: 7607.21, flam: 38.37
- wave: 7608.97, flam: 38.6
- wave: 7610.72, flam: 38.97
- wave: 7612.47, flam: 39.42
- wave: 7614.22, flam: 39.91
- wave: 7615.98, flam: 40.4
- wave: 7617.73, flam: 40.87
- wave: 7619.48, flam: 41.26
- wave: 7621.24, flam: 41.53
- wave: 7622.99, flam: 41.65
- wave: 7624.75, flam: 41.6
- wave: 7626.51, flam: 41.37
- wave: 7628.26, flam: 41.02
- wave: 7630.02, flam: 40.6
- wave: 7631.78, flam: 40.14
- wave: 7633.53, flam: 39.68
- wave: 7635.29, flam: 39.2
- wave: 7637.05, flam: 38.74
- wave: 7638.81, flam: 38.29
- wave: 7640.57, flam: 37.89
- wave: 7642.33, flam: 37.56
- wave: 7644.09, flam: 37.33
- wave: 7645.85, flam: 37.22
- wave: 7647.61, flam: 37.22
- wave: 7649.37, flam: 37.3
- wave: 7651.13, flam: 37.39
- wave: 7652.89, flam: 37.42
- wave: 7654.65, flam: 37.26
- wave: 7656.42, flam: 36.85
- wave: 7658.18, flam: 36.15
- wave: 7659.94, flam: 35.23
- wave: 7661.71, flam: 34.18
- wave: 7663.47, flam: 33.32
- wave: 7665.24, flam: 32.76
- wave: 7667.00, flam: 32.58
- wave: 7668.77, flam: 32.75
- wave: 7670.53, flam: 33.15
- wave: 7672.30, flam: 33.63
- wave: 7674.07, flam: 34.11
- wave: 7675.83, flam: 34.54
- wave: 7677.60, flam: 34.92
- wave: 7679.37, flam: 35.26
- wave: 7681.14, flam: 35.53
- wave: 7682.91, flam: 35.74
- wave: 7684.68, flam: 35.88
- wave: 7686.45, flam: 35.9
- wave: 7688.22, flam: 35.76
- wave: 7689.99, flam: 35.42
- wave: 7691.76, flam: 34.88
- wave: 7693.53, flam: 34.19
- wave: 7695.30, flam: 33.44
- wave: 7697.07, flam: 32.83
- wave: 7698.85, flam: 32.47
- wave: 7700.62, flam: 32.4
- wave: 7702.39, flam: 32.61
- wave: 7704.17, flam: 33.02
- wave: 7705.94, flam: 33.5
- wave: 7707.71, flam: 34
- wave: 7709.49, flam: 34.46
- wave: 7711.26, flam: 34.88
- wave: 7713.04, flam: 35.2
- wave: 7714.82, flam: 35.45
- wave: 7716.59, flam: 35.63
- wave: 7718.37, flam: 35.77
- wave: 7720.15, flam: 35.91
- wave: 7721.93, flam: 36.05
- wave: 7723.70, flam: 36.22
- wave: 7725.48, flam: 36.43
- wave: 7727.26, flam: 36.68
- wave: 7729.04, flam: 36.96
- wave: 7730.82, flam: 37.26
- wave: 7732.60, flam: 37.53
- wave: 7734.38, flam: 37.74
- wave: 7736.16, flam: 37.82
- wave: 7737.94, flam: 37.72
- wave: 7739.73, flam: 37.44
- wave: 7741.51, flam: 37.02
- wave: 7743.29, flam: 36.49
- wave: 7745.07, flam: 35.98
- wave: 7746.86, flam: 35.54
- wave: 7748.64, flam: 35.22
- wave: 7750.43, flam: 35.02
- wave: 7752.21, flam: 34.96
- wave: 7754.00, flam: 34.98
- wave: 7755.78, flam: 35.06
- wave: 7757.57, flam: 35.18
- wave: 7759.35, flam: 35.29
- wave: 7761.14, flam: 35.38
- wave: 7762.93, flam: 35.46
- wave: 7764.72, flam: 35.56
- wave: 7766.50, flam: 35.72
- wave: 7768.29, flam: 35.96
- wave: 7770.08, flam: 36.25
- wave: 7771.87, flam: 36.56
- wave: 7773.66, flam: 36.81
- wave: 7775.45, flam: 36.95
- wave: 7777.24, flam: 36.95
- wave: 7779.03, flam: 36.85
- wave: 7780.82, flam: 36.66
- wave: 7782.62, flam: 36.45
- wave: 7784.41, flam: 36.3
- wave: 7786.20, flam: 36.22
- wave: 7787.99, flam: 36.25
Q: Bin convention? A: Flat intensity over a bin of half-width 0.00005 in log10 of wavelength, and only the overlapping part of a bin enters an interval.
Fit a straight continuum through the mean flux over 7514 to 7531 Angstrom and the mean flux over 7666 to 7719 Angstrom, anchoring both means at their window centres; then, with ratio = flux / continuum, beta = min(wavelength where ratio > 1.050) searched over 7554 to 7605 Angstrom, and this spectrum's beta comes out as 7560.07 Angstrom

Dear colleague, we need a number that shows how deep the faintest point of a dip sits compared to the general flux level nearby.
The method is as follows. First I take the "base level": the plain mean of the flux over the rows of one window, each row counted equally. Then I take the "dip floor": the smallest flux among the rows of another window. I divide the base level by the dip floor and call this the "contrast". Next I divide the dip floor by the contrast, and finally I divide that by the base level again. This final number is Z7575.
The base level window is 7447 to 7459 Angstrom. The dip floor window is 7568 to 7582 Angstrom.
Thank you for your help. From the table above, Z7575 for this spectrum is 1.11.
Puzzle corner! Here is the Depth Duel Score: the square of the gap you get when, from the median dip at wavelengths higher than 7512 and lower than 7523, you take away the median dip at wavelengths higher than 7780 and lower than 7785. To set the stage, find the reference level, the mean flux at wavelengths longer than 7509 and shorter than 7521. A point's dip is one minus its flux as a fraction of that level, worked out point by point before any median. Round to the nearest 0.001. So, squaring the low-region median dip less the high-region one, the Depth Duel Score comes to 0.019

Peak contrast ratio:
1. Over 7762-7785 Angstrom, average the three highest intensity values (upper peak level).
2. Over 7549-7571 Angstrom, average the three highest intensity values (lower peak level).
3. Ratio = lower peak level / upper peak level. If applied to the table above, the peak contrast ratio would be 1.16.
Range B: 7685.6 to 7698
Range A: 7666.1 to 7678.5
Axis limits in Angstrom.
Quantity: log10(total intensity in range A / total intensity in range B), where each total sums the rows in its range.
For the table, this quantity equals -0.01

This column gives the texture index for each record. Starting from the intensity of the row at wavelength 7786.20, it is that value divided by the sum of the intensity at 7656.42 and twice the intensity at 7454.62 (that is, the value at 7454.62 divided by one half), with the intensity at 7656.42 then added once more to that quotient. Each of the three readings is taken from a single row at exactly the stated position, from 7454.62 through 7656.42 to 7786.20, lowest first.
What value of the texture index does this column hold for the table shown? 37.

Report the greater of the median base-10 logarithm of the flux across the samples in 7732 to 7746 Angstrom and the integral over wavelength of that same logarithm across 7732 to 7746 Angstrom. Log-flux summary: 22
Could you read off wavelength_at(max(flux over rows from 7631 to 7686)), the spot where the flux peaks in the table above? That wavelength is 7631.78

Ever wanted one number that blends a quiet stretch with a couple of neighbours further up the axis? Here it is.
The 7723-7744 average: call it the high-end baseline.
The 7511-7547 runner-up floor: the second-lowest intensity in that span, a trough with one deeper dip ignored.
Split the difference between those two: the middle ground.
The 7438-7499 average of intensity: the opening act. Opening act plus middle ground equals 80.5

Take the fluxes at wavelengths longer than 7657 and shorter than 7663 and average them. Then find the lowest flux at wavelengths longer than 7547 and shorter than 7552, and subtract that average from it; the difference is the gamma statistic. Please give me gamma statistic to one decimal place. 7.4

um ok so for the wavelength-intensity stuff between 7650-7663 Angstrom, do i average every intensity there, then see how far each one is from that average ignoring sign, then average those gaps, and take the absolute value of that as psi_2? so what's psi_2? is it 1.0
